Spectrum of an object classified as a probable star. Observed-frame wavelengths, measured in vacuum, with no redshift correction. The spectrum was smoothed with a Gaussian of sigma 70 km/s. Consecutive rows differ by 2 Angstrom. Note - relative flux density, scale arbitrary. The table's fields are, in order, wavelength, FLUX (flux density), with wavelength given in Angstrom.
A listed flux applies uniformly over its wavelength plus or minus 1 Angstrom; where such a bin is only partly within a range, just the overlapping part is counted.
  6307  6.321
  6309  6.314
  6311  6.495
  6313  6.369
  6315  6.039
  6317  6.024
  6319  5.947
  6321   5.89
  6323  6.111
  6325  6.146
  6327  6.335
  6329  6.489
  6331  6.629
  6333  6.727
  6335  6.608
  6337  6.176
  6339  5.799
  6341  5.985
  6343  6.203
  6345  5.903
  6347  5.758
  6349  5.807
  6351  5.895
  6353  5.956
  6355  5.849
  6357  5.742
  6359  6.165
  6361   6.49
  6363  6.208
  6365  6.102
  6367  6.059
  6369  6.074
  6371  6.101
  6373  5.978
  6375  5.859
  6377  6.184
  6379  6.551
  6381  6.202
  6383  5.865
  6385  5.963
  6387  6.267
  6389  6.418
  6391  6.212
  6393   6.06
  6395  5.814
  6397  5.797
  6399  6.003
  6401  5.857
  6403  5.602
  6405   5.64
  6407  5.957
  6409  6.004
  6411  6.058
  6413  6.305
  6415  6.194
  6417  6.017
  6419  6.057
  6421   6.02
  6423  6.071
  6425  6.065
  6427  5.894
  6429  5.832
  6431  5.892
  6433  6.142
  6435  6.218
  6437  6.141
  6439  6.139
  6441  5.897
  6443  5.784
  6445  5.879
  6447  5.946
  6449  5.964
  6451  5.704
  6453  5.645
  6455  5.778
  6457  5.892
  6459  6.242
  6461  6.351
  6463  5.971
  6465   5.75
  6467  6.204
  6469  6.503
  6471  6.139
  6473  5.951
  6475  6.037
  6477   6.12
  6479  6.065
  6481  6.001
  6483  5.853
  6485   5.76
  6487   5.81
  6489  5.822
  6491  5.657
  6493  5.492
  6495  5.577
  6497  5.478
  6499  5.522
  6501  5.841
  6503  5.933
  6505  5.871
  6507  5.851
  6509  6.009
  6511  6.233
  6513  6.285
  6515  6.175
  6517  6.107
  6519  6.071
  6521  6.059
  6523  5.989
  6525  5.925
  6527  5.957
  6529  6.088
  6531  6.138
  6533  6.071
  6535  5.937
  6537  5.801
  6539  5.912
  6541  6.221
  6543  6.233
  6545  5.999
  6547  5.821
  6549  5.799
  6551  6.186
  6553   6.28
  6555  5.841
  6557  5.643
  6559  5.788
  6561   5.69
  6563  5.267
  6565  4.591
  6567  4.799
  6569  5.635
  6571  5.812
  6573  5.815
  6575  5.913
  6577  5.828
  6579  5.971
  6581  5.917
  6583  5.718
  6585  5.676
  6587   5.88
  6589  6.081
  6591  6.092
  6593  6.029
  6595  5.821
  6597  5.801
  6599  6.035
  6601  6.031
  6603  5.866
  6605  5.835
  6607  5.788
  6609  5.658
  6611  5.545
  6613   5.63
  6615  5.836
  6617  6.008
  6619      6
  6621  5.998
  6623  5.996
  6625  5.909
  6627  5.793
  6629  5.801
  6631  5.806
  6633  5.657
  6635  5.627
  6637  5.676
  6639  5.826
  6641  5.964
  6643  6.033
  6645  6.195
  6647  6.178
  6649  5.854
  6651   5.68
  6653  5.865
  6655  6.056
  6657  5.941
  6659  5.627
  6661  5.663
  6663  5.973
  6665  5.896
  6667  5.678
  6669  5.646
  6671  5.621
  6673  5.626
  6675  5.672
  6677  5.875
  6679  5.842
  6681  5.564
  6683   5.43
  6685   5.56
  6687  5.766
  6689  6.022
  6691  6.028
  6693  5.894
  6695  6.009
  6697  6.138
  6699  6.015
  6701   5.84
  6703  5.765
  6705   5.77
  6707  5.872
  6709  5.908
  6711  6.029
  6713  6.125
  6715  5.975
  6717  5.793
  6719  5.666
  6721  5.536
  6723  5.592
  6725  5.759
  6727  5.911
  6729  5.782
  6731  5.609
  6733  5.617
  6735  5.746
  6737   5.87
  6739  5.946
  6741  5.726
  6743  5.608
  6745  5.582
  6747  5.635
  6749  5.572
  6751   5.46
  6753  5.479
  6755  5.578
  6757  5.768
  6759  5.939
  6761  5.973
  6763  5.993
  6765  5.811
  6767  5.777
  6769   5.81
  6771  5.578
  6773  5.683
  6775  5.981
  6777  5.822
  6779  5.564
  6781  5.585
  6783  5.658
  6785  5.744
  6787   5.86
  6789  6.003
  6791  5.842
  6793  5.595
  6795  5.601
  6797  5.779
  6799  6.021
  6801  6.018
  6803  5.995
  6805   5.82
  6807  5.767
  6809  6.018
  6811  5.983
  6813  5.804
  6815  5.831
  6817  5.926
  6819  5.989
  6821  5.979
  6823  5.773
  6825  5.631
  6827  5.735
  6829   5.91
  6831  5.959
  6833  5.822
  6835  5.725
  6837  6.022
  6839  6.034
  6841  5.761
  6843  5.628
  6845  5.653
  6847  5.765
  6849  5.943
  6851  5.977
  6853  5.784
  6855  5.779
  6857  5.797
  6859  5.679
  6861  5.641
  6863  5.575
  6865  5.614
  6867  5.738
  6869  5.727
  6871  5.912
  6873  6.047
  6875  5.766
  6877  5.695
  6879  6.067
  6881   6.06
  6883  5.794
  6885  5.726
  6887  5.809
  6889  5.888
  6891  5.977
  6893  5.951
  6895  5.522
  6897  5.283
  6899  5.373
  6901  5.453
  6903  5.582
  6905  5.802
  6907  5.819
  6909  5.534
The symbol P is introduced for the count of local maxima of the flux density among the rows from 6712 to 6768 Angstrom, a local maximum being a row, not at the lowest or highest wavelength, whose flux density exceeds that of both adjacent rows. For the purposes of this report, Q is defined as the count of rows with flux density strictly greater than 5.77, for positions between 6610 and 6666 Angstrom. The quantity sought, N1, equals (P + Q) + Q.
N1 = 44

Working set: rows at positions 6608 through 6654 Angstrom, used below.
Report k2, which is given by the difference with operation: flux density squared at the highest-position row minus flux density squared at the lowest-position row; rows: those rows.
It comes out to 2.4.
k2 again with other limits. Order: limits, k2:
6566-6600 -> 13.4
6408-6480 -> 0.7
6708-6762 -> 0.8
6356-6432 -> 1.7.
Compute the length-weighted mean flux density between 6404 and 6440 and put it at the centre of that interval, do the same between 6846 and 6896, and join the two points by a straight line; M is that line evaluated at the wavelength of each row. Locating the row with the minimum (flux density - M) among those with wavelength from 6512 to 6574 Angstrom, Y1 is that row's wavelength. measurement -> 6565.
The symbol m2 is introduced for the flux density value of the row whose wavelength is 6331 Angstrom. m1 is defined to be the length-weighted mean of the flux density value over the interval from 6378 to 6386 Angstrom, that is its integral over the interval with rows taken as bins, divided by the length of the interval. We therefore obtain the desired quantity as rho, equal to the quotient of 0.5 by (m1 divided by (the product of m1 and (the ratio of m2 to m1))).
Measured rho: 0.539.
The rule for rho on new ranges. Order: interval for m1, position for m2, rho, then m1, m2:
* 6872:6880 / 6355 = 0.496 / 5.89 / 5.849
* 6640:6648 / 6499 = 0.453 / 6.09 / 5.522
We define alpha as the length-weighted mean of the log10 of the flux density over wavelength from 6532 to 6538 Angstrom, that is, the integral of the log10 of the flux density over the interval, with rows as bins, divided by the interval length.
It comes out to 0.773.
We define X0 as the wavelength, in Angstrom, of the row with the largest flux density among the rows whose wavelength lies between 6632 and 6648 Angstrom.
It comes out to 6645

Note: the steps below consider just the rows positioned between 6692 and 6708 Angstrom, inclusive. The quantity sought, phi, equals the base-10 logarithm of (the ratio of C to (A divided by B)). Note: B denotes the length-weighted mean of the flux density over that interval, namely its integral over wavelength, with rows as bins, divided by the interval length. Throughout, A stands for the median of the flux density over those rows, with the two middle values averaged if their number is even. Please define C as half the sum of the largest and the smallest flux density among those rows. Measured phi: 0.777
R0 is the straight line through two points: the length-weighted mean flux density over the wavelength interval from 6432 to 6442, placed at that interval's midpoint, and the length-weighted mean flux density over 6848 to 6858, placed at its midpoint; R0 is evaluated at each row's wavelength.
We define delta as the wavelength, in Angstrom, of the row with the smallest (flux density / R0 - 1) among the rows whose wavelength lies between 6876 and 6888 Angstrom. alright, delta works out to 6877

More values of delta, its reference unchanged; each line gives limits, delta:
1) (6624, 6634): 6633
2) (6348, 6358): 6357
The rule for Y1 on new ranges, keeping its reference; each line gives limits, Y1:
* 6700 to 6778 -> 6751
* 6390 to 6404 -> 6403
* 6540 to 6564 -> 6563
